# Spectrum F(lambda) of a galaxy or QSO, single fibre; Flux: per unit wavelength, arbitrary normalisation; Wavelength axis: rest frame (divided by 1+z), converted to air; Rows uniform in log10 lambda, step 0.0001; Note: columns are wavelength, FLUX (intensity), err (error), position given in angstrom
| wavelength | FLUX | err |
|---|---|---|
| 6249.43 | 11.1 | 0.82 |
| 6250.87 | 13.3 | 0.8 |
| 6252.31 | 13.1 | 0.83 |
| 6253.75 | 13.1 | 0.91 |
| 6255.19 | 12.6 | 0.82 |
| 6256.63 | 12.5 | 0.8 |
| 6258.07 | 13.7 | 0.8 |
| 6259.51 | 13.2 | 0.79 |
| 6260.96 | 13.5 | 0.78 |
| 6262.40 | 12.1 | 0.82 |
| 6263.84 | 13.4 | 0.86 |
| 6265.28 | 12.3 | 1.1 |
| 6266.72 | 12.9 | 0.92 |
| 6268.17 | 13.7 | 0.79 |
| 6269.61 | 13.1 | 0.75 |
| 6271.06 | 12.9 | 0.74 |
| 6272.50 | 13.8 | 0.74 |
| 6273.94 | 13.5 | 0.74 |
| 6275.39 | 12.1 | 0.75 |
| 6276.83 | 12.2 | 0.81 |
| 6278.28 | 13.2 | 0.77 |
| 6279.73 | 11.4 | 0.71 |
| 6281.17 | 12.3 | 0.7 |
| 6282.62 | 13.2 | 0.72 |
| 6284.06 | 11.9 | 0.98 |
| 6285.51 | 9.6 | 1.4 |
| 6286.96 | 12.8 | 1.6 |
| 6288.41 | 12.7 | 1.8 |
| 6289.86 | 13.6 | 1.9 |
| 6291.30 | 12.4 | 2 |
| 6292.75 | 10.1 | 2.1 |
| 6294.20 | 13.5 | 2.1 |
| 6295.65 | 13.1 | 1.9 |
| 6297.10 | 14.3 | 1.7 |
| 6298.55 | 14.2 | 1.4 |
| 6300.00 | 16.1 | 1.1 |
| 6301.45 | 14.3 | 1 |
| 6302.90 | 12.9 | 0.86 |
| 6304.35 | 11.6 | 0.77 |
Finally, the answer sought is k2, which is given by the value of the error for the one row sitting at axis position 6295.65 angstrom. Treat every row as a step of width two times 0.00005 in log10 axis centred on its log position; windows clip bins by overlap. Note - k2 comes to 1.90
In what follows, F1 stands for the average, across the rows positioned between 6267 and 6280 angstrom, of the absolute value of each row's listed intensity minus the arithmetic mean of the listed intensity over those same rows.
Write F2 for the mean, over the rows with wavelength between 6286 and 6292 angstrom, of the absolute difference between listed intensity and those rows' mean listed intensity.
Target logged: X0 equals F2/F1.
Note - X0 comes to 0.56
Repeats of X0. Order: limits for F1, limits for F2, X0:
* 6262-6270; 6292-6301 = 2.72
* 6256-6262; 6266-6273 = 1.00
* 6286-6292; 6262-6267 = 1.31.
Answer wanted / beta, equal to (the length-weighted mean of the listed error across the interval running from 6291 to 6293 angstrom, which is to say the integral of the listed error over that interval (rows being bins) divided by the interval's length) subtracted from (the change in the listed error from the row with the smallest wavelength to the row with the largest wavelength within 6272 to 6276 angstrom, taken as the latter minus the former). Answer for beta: -2.04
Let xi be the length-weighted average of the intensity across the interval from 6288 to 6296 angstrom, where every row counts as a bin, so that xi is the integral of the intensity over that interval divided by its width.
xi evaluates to 12.5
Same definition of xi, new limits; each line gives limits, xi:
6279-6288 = 11.9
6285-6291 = 12.3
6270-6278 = 12.9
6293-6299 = 13.5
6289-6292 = 13.0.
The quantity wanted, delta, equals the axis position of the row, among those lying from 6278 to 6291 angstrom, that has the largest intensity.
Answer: 6289.86 angstrom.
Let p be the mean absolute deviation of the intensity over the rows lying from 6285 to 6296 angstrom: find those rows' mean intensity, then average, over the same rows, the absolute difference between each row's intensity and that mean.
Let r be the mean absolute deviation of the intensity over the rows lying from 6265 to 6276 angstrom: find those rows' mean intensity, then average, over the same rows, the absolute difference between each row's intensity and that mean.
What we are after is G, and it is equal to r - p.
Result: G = -0.7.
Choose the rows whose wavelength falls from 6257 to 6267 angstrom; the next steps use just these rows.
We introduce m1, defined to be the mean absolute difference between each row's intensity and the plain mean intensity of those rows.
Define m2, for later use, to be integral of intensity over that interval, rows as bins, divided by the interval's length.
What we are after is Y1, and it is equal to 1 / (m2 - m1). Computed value 0.080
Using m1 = 0.50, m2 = 13.0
